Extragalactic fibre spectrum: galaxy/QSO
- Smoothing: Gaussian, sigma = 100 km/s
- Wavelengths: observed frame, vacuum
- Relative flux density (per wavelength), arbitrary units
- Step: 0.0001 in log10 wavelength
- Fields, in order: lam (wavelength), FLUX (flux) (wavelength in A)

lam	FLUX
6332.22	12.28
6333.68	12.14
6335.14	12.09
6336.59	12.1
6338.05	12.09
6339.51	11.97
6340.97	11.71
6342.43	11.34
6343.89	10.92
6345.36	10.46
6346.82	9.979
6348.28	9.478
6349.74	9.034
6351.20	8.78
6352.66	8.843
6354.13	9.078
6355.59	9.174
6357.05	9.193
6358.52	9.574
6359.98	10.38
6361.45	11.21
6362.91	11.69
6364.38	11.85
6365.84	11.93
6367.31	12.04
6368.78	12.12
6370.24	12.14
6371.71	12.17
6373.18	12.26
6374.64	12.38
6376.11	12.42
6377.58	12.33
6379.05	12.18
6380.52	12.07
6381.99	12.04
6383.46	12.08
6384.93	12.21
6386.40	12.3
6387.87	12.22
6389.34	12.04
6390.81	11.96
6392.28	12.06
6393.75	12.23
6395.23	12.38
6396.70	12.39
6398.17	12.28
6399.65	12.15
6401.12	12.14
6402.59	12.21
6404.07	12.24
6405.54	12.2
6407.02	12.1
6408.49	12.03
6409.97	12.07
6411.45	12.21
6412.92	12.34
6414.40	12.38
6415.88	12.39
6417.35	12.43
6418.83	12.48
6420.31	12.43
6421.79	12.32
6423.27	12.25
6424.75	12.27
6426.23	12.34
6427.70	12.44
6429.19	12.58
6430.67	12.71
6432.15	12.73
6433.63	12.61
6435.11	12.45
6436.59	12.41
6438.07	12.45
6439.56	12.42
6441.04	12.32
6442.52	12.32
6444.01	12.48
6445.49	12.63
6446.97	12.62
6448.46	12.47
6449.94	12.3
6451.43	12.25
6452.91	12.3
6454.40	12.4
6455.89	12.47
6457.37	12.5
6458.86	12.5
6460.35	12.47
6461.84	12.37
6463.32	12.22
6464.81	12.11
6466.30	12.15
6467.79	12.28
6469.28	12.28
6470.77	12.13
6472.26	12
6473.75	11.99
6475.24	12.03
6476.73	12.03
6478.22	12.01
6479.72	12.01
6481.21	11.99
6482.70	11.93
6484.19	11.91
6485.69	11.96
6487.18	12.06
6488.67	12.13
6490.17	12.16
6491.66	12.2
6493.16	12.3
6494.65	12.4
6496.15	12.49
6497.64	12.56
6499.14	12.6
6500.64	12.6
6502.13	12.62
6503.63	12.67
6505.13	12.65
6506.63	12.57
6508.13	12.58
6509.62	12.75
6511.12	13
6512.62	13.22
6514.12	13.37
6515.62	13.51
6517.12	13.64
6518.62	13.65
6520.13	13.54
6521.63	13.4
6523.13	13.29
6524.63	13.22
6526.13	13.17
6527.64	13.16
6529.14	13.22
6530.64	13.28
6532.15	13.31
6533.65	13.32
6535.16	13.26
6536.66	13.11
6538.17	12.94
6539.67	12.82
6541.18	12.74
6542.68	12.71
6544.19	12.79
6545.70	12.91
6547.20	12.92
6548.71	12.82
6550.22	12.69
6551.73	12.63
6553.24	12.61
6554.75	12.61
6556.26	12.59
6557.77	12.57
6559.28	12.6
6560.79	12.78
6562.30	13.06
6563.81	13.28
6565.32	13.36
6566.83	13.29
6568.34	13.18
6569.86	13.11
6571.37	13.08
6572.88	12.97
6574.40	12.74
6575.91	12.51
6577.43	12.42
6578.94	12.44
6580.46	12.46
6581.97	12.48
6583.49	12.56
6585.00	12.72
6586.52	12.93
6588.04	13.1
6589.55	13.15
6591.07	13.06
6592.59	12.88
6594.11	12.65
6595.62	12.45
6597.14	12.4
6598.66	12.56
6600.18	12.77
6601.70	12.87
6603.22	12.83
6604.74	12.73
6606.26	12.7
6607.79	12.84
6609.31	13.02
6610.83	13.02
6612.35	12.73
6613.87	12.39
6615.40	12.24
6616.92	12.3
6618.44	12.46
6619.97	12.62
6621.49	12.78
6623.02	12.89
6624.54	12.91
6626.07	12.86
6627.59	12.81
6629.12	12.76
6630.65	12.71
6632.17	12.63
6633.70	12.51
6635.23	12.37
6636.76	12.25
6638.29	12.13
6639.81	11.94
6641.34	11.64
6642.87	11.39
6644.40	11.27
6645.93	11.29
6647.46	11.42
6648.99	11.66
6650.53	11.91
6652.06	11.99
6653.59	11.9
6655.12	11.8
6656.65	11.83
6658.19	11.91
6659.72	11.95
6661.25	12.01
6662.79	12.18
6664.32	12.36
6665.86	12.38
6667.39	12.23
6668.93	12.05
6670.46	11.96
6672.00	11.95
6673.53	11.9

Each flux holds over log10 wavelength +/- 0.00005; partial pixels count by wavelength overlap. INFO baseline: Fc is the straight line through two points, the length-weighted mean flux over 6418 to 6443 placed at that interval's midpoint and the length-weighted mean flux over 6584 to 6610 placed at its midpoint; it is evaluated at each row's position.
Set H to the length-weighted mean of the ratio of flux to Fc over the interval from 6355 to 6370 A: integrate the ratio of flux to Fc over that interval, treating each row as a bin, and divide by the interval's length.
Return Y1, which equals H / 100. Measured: 0.0089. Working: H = 0.89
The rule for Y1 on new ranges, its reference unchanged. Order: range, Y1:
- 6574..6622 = 0.0099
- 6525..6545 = 0.0103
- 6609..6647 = 0.0096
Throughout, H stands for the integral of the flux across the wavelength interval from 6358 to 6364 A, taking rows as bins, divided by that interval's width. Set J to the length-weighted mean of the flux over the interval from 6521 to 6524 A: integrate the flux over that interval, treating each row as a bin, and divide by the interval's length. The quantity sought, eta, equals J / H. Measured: 1.23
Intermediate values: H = 10.8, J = 13.36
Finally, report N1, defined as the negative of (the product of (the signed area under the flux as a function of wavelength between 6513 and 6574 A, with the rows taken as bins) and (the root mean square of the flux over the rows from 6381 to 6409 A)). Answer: -9697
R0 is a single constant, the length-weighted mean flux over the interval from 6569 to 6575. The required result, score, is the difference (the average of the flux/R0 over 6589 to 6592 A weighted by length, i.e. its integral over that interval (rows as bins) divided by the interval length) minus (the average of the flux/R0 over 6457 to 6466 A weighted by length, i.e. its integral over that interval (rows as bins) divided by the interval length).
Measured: 0.06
